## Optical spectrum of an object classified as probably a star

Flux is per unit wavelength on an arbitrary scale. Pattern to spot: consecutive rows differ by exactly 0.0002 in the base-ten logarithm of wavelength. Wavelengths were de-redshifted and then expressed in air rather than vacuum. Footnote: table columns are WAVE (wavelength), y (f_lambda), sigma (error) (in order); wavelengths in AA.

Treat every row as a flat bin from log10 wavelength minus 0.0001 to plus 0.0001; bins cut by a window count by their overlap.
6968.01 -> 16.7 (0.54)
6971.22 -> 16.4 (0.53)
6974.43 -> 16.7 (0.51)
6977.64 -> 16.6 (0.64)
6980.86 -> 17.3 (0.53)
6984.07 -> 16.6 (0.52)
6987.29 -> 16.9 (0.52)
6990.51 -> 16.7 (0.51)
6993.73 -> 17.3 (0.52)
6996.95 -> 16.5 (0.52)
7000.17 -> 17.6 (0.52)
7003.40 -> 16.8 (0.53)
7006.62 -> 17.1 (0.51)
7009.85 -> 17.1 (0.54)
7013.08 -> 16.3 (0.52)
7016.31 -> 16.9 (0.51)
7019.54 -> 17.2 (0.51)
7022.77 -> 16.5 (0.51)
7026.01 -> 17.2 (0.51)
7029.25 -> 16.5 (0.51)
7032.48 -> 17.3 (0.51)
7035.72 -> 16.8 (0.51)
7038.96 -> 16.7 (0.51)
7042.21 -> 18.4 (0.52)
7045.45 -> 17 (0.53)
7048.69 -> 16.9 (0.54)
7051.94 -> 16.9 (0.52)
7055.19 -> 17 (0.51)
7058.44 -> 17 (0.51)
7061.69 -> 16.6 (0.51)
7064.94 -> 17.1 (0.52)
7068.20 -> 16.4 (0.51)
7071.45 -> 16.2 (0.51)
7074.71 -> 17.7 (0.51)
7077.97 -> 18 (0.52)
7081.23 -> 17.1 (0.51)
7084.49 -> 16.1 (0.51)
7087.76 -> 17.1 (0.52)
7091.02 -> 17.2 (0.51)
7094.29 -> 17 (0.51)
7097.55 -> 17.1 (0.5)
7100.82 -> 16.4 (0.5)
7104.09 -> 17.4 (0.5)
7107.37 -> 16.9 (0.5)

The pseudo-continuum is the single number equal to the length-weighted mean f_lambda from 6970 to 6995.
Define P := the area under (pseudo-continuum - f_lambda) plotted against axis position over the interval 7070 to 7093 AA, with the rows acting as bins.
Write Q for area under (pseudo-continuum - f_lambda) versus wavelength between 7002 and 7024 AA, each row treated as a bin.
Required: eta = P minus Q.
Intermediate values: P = -5.8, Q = -1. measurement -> -5.0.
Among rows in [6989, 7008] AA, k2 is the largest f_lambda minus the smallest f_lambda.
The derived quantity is 1.1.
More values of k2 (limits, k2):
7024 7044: 1.9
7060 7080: 1.8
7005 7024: 0.9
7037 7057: 1.7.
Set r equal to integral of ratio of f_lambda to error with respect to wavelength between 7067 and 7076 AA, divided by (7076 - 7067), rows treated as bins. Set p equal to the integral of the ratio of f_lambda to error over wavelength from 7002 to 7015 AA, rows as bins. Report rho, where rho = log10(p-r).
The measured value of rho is 2.58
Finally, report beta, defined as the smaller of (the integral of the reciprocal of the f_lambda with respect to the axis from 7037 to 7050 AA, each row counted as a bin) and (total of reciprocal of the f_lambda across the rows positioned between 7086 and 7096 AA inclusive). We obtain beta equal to 0.18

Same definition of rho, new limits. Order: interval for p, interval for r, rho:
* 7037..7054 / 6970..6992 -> 2.72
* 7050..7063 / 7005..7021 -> 2.60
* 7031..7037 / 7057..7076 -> 2.22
